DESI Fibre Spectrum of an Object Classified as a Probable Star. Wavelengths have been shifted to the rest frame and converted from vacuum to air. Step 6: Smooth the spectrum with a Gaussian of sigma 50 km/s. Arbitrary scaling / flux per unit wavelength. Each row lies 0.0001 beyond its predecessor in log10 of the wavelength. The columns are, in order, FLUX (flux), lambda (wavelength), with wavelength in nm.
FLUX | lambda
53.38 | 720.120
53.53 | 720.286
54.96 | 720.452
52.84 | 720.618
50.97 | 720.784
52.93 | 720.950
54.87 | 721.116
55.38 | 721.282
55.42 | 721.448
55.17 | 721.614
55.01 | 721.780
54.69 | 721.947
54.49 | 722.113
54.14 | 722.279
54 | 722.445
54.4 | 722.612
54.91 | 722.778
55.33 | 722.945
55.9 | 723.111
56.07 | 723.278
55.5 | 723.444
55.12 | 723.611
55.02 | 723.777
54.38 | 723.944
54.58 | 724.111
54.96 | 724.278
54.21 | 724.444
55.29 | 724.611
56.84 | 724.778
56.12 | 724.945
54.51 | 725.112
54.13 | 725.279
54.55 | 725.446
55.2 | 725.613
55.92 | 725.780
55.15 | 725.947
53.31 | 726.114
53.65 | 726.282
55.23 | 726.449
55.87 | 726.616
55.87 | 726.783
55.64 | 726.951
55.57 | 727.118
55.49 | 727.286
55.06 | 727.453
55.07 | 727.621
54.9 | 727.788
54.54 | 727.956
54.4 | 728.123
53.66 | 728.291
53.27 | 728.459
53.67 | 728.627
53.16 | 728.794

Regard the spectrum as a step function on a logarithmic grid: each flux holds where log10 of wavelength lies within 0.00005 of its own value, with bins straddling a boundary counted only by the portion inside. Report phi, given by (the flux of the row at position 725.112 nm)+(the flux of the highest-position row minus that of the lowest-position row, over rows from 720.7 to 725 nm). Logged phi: 59.7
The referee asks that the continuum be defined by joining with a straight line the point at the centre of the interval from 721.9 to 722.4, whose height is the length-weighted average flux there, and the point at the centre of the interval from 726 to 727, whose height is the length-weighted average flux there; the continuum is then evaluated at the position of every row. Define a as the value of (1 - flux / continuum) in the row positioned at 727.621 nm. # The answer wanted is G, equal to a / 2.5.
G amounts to -0.001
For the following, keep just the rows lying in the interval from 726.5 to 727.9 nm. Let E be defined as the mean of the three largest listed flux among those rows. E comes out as 55.8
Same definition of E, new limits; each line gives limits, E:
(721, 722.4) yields 55.3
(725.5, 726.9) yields 55.9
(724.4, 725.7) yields 56.1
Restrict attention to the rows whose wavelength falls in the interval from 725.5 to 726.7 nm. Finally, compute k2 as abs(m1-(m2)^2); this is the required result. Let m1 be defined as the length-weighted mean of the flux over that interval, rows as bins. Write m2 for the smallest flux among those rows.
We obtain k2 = 2787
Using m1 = 54.9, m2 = 53.31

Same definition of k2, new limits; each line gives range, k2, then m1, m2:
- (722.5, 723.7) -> 2904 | 55.3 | 54.4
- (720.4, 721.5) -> 2544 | 53.8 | 50.97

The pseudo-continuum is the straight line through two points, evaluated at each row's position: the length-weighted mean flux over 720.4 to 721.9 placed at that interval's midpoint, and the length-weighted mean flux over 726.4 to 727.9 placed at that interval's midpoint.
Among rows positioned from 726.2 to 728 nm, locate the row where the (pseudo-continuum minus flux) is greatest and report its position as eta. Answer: 726.282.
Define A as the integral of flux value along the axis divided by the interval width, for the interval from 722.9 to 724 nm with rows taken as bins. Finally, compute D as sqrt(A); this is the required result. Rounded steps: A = 55.4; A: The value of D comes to 7.44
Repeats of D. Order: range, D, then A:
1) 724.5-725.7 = 7.43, 55.2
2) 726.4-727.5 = 7.45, 55.6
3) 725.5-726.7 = 7.41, 54.9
